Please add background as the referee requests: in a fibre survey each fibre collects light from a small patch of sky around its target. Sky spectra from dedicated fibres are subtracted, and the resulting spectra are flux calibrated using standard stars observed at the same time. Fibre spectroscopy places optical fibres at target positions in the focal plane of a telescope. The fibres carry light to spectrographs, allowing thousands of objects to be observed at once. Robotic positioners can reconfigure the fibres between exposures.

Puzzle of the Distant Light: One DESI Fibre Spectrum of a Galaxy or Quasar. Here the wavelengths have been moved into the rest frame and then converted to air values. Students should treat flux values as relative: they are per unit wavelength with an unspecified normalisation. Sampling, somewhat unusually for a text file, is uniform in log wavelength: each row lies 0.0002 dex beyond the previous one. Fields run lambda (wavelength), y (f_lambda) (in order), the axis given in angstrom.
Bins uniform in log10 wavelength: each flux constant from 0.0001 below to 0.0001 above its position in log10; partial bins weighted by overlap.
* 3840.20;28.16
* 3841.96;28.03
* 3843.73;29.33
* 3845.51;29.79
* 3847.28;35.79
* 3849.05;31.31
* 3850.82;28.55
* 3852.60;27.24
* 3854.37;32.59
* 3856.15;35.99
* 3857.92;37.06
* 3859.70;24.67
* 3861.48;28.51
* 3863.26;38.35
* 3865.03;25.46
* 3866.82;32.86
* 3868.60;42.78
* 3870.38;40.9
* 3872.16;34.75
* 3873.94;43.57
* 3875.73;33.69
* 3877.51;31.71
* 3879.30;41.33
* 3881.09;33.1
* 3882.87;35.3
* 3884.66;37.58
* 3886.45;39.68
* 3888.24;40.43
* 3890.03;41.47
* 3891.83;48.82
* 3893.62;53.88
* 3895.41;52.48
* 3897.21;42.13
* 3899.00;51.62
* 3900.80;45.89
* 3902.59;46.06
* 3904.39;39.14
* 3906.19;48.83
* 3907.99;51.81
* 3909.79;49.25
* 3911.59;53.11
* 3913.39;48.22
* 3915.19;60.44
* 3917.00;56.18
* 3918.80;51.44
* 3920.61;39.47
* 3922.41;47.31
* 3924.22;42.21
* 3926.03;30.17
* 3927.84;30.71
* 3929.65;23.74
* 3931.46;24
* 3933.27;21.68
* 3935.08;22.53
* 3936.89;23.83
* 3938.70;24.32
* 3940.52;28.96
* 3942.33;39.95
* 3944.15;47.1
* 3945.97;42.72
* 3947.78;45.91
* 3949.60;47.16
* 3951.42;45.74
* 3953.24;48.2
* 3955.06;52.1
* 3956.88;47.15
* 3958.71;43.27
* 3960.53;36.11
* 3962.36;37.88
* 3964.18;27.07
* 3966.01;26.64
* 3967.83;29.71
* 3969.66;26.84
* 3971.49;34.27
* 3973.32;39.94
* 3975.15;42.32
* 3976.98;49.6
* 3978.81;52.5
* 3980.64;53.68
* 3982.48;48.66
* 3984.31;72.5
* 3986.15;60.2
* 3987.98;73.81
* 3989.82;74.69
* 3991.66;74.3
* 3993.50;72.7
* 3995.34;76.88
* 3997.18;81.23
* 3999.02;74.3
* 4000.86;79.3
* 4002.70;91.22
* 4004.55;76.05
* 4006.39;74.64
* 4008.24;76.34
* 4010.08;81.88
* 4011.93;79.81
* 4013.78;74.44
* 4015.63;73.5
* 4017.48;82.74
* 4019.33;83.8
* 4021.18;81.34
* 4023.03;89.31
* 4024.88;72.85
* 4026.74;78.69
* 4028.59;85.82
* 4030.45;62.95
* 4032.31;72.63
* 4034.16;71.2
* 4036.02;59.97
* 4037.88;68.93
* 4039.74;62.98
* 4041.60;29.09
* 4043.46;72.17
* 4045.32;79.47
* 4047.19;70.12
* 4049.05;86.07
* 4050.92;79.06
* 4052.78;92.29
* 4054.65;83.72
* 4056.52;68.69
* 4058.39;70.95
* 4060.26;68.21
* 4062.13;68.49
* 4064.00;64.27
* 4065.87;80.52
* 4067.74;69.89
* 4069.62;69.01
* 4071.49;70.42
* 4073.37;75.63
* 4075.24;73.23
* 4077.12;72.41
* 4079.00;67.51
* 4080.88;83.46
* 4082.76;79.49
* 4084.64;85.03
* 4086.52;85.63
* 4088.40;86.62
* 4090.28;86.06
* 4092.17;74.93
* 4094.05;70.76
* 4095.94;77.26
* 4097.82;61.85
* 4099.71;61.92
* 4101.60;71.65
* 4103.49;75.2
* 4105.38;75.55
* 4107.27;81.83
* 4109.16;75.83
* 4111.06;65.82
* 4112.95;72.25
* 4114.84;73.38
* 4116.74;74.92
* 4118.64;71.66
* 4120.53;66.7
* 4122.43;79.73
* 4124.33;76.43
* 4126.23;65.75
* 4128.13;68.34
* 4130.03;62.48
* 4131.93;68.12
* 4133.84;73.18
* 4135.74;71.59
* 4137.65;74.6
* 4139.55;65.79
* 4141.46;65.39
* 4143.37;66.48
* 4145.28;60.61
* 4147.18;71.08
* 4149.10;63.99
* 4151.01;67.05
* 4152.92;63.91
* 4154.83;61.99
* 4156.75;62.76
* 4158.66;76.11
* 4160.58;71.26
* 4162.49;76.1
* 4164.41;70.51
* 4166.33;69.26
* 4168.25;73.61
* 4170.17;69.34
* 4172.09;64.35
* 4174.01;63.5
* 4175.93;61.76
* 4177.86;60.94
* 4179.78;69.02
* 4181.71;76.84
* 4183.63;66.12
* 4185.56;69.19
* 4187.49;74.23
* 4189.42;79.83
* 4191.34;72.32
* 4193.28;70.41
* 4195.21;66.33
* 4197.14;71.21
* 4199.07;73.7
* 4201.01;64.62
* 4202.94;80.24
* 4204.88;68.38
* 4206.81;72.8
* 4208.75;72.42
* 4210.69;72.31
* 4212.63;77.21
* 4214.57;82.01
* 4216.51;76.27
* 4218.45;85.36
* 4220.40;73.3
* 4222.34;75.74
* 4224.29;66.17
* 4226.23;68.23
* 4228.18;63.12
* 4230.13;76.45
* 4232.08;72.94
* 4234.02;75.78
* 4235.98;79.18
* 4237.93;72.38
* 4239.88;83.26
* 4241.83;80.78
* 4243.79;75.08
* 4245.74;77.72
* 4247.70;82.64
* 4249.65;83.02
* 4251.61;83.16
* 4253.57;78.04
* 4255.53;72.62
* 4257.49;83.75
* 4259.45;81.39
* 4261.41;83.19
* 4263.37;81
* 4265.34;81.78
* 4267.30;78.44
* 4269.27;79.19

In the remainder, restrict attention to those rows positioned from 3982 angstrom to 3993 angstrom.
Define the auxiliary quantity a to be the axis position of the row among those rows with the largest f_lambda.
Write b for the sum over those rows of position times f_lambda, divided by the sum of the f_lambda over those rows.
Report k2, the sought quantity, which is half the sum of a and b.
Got 3988.6 angstrom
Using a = 3989.82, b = 3987.4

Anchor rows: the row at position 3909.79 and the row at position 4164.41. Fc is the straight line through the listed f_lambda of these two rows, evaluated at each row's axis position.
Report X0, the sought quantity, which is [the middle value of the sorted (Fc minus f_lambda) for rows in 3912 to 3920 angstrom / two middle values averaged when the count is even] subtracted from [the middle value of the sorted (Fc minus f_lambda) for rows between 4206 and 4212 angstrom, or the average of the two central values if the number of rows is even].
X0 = 6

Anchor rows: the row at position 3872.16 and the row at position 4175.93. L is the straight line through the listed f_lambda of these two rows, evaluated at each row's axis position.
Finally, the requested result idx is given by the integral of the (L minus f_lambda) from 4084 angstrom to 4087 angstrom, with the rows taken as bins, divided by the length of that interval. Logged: -32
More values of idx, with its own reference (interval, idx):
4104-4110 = -22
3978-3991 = -18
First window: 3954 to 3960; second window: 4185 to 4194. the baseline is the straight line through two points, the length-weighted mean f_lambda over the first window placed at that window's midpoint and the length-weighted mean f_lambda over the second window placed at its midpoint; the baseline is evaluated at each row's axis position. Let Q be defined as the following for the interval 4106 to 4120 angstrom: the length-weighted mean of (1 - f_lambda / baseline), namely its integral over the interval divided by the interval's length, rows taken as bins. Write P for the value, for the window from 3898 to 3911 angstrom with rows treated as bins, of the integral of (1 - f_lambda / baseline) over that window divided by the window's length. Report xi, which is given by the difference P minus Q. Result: -0.03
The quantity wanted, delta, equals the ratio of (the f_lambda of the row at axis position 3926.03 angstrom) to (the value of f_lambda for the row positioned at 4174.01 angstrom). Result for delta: 0.48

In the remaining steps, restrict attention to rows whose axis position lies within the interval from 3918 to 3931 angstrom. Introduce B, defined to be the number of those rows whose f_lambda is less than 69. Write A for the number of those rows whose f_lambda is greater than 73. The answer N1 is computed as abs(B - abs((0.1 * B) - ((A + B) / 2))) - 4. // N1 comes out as 0.2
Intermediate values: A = 0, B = 7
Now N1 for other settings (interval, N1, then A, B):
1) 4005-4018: -0.5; 7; 0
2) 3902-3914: 0.2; 0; 7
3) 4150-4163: -2.6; 2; 4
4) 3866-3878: 0.2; 0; 7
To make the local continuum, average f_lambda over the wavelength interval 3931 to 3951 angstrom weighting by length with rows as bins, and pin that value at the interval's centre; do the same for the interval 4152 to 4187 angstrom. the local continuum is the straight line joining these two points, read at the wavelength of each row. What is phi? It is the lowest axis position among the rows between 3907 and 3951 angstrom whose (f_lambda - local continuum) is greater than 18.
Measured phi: 3907.99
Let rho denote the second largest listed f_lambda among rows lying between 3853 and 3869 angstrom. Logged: 38.35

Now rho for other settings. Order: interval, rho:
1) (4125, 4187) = 76.11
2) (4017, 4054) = 89.31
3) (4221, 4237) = 76.45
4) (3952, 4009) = 81.23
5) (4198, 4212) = 73.7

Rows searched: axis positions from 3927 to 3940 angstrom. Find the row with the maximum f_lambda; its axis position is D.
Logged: 3927.84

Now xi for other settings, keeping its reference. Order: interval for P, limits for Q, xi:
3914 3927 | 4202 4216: -0.11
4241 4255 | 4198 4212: -0.04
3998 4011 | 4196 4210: -0.56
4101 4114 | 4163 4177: -0.21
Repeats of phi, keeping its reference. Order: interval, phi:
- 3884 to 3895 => 3891.83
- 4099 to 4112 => 4107.27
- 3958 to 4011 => 3984.31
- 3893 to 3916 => 3893.62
